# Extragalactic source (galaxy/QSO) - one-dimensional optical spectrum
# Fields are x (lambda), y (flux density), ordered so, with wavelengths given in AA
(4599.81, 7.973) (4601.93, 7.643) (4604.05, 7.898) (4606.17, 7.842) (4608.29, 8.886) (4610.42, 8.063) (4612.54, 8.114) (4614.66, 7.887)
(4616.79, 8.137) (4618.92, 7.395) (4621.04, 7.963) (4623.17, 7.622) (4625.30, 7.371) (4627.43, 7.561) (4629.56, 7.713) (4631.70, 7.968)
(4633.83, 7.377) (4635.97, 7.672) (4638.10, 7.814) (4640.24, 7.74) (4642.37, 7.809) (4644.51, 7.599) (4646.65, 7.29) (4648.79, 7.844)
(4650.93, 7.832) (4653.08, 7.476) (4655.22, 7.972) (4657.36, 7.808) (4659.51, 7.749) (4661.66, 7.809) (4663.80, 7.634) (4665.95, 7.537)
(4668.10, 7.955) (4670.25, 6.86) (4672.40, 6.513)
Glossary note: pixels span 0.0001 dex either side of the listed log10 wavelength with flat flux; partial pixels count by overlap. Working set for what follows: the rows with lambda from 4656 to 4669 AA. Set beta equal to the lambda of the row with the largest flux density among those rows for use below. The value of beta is 4668.10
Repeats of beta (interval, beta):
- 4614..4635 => 4616.79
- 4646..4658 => 4655.22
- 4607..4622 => 4608.29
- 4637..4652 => 4648.79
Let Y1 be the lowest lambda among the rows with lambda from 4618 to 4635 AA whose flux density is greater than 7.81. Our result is 4621.04 AA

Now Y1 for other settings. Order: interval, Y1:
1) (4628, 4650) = 4631.70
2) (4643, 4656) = 4648.79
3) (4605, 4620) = 4606.17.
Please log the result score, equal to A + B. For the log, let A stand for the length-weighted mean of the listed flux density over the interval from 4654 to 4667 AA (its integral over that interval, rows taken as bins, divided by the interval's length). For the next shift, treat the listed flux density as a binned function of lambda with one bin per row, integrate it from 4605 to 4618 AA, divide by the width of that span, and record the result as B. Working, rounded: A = 7.75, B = 8.14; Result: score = 15.9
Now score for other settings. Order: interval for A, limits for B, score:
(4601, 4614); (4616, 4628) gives 15.7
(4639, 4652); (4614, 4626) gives 15.4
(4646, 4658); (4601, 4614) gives 15.8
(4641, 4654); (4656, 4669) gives 15.4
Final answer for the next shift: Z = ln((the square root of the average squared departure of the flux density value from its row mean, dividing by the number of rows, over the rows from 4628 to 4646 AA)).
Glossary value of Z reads -1.81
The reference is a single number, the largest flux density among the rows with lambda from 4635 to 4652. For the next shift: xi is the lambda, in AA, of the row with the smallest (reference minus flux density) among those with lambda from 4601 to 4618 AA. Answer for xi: 4608.29 AA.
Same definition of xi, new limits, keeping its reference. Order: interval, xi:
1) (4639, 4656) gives 4655.22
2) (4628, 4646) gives 4631.70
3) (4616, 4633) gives 4616.79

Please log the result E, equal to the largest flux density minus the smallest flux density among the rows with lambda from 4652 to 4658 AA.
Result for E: 0.5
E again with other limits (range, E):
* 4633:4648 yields 0.5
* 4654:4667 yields 0.4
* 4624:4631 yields 0.3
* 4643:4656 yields 0.7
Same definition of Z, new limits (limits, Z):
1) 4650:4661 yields -1.81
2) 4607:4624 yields -0.89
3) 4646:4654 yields -1.44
